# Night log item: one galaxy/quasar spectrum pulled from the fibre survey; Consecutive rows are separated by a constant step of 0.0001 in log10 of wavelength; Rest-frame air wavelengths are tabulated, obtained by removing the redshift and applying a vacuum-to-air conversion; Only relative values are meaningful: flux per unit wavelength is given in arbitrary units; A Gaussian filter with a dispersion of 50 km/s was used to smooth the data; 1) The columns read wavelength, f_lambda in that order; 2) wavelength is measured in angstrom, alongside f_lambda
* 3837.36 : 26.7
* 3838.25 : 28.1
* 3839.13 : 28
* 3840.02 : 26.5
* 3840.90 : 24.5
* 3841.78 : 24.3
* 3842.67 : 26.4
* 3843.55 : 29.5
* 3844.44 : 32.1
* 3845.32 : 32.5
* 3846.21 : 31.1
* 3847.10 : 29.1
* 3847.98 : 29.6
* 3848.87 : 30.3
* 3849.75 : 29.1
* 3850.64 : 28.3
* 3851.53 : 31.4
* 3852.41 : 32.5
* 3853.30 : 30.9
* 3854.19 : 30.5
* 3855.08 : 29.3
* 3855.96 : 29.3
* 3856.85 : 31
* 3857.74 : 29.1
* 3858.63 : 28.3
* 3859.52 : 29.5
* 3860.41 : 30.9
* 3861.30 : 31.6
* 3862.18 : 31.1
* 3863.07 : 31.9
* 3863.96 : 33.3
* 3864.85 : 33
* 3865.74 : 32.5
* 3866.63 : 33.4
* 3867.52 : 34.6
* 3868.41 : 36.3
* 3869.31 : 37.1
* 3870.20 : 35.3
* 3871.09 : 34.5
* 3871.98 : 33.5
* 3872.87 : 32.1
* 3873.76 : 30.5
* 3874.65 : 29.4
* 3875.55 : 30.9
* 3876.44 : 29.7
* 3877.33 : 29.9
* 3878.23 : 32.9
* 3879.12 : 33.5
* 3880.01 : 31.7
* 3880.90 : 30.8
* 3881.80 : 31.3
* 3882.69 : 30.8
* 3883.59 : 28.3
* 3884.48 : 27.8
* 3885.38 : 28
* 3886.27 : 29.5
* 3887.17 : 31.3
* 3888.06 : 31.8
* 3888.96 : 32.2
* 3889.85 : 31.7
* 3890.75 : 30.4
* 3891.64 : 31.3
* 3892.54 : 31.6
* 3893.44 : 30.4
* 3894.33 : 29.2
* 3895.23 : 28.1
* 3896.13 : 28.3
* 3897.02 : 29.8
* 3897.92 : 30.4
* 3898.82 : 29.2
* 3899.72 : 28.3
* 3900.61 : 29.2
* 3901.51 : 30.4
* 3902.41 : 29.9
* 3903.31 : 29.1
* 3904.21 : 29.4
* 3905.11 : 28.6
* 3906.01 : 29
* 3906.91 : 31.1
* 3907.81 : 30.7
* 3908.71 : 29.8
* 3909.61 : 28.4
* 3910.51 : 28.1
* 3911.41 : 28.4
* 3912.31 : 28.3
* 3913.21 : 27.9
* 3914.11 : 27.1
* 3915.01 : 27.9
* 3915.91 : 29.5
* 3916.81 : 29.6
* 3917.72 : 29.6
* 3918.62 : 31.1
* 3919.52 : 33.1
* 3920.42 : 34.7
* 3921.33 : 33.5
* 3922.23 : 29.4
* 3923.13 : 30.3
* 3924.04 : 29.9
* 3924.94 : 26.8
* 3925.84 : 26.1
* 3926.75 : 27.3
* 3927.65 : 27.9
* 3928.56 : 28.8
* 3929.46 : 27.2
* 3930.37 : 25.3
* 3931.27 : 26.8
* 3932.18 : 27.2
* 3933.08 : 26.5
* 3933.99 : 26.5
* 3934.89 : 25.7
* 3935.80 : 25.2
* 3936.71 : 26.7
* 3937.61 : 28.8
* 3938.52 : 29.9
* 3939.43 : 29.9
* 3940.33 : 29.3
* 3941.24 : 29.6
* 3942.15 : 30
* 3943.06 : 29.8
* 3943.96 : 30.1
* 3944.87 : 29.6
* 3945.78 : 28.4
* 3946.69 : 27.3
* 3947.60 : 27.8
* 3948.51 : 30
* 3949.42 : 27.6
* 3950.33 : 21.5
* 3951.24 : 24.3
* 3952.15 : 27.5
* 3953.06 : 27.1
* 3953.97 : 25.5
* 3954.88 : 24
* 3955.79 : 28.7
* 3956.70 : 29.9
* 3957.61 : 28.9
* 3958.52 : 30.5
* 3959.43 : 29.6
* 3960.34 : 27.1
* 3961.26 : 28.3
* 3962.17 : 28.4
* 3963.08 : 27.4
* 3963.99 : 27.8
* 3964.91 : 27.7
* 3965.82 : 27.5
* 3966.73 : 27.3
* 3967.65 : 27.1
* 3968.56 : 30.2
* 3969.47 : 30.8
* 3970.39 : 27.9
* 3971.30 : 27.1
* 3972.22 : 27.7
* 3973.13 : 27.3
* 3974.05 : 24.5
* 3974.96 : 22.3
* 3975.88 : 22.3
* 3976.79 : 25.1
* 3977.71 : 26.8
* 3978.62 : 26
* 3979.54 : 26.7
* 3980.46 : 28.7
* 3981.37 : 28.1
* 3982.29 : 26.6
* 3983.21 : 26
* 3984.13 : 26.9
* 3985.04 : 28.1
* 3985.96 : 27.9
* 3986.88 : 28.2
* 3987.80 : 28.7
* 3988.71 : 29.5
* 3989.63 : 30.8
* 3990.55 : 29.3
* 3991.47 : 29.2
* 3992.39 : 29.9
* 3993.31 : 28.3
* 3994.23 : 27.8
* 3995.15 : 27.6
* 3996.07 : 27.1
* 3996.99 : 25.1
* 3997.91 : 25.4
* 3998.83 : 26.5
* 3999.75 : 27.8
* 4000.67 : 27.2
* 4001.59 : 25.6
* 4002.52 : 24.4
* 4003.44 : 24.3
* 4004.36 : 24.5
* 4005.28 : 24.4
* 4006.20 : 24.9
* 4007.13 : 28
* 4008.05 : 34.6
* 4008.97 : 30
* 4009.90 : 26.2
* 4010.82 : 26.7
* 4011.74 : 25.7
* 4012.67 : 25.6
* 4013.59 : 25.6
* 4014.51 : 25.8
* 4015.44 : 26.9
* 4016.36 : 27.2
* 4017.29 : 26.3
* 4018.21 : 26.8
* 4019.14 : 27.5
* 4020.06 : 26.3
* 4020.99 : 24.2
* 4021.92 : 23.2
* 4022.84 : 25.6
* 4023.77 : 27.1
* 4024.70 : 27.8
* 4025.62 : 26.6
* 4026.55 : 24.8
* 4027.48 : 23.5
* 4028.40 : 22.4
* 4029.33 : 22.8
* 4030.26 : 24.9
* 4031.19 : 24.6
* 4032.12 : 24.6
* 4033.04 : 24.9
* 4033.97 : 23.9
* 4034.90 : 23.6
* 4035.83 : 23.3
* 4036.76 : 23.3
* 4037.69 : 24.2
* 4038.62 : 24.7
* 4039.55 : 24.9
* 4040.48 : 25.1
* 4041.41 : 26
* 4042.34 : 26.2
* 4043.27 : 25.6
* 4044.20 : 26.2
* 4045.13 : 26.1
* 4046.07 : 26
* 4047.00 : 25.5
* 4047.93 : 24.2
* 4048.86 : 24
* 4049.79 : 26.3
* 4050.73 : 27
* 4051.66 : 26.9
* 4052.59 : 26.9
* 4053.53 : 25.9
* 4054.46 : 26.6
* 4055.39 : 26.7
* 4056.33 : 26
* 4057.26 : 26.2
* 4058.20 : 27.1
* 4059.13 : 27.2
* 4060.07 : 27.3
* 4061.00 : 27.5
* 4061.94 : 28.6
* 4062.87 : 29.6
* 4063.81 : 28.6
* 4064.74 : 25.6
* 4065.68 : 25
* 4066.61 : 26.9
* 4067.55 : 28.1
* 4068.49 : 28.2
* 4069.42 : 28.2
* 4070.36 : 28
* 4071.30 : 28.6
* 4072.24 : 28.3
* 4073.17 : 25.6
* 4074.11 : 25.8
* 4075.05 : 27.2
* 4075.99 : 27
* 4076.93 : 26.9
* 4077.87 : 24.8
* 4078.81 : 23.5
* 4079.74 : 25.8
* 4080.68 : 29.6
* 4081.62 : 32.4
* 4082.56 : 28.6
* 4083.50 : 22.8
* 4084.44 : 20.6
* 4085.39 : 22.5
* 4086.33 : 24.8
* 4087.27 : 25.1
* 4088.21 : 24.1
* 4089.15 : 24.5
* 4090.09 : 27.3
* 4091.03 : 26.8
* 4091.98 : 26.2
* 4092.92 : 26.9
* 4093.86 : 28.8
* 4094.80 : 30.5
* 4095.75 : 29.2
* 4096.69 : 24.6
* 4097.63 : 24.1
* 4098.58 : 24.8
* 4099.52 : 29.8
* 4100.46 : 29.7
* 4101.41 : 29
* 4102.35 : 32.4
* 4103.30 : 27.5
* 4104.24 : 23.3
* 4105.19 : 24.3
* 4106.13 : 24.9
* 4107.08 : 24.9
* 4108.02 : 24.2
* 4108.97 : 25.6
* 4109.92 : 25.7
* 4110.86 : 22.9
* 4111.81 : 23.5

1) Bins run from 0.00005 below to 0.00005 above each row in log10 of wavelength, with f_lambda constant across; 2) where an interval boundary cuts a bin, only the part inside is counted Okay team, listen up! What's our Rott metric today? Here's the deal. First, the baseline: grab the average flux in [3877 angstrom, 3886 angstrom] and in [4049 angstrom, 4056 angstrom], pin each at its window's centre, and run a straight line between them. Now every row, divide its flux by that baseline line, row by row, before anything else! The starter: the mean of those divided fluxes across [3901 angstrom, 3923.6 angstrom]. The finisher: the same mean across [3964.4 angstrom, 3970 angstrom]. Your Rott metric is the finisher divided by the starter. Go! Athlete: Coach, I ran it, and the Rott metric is 0.996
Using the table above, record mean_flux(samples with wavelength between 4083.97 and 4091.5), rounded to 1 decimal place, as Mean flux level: 24.5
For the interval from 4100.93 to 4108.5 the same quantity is 26.3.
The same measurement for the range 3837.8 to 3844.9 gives 27.4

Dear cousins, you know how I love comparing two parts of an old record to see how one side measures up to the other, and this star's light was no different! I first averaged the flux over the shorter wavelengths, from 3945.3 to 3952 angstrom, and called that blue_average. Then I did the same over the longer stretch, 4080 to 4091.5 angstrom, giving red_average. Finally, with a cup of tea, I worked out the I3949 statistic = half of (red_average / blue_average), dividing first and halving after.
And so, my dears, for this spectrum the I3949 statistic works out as 0.482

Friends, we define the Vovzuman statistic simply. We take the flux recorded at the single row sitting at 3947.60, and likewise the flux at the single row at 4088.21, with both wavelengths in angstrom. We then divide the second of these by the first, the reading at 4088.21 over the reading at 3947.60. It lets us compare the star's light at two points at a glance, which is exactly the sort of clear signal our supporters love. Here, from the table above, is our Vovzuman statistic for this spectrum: 0.87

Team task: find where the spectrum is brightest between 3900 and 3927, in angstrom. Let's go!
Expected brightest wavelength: 3920.42 angstrom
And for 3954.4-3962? 3958.52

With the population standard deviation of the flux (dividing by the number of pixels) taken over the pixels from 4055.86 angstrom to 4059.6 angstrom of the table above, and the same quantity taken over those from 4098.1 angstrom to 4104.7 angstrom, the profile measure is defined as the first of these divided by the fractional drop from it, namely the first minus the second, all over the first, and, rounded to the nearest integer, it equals 0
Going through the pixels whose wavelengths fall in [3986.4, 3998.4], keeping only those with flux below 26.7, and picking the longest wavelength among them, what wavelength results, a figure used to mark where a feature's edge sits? 3997.91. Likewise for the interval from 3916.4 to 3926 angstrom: 3925.84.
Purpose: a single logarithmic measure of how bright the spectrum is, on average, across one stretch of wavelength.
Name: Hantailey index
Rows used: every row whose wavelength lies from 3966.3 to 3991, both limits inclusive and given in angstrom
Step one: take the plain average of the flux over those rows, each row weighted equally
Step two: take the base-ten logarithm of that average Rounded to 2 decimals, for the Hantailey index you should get 1.44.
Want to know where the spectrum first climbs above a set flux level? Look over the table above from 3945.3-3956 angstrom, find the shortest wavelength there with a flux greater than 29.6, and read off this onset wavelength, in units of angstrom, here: 3948.51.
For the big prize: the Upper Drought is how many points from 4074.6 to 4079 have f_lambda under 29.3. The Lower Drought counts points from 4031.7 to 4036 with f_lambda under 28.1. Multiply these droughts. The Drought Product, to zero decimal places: 25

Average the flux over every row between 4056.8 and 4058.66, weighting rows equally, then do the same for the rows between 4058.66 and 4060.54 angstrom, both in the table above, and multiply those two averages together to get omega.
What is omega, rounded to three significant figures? 726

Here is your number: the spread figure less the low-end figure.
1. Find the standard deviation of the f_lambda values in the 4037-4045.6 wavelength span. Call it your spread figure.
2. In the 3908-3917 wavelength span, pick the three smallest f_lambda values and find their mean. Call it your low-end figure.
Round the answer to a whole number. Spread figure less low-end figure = -27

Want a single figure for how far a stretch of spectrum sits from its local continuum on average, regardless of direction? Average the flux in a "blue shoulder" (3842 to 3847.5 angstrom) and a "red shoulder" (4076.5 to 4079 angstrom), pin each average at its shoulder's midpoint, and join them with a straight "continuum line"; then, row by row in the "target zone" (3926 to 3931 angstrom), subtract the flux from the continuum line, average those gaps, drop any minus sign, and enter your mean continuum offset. 1.0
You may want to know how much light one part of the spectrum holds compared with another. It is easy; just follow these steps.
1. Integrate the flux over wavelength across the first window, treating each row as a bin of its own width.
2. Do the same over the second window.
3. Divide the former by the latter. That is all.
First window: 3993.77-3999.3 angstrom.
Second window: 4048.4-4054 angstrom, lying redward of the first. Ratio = 1.00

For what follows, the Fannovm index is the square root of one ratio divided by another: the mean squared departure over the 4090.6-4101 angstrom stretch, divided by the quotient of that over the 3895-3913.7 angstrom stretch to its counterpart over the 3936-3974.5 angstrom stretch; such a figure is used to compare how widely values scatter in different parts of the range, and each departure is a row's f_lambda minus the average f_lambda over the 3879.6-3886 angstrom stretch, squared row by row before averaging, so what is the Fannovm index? 7.6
